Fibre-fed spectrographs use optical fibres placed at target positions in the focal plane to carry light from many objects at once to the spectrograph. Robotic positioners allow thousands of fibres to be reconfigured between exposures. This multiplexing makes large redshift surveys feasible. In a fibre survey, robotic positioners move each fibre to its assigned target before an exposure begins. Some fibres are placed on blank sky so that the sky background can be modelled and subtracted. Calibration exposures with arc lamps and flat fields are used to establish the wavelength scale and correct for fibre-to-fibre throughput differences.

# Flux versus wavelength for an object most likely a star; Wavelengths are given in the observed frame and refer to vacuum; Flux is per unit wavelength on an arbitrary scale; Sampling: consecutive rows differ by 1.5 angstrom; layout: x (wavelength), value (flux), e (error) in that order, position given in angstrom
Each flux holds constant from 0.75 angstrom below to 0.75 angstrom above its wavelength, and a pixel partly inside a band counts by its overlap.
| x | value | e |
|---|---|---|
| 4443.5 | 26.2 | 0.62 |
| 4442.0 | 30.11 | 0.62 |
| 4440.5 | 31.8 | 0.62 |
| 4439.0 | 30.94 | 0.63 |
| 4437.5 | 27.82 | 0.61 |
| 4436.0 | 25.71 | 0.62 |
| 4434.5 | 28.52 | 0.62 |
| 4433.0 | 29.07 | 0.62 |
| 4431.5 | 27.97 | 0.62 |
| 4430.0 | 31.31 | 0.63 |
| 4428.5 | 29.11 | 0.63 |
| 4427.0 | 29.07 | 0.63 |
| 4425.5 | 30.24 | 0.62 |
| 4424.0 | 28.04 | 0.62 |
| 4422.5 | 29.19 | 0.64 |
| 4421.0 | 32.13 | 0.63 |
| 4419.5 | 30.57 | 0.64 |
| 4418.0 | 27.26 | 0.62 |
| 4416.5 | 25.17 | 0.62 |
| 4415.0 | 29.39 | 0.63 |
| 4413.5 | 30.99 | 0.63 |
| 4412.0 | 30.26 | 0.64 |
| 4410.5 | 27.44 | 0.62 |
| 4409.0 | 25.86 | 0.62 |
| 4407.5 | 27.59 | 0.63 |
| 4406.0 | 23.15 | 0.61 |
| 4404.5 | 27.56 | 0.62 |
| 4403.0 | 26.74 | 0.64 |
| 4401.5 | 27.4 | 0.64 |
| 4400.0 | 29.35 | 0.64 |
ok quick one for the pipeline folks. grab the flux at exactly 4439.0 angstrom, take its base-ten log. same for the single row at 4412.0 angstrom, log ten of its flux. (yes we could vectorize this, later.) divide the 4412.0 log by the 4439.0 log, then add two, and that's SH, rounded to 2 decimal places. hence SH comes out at 2.99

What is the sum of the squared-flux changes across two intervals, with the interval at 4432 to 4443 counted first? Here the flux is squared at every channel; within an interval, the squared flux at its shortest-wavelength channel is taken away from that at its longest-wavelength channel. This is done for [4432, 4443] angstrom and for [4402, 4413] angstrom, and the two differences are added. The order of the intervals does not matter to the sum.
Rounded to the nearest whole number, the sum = 262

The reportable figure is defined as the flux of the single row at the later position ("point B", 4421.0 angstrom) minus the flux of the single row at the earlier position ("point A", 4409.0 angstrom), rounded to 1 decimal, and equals 6.3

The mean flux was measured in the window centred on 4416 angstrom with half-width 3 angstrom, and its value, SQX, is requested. 28.2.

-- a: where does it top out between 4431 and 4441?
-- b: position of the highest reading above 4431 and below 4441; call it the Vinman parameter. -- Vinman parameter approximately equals 4440.5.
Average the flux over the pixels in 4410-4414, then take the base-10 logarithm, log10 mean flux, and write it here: 1.47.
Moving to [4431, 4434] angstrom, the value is 1.46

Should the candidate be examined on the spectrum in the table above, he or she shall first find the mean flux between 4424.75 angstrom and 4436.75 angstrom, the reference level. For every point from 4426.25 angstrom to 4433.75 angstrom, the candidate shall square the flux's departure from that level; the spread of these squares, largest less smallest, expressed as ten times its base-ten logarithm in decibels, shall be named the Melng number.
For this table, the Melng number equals 7.7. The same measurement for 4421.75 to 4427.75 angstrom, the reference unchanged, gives 2.6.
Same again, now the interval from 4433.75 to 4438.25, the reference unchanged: 10.0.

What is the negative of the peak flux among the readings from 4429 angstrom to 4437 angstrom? -31.3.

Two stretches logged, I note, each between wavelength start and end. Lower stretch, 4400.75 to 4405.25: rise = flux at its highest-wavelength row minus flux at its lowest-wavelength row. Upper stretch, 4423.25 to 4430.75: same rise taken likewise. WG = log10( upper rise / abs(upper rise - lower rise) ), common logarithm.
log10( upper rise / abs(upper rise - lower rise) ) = 0.02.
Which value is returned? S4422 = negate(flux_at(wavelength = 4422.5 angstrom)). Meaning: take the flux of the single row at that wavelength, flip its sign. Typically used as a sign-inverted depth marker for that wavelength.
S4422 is -29.2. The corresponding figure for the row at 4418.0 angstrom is -27.3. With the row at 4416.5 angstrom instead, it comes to -25.2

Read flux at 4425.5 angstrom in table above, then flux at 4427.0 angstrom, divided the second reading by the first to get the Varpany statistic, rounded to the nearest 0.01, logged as 0.96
